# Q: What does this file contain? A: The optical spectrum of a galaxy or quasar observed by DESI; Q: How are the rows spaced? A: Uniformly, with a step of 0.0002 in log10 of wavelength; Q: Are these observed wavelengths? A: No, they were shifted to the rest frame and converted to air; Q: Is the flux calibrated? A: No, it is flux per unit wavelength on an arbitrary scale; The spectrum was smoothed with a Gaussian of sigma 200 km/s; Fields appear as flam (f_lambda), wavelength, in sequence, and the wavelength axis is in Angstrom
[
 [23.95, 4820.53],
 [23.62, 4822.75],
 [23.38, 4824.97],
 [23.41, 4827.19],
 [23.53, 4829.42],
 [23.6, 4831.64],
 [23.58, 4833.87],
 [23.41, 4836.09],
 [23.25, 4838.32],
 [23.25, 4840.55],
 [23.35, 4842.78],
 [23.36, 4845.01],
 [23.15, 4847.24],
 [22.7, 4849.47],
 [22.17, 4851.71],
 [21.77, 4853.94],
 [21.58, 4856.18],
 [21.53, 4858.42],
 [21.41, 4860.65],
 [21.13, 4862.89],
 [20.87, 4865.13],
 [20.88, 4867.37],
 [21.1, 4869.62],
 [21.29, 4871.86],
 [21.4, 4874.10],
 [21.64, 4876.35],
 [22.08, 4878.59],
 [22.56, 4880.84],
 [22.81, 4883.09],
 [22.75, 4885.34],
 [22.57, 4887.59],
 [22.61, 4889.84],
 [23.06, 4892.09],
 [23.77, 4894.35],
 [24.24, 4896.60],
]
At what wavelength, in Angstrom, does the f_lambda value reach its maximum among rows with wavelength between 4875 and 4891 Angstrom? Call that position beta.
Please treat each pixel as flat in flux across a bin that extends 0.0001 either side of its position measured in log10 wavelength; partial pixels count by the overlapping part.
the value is 4883.09 Angstrom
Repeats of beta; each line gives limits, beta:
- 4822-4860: 4822.75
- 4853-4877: 4853.94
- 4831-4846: 4831.64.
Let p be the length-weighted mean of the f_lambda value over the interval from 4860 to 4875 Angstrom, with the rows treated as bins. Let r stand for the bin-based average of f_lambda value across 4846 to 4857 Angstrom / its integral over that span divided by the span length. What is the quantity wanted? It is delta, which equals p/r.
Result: 0.95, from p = 21.1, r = 22.3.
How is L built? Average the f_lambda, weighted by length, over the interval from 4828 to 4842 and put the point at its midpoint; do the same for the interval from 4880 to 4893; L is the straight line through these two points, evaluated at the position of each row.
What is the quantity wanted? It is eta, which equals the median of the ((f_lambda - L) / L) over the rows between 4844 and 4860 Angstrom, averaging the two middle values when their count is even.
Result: -0.044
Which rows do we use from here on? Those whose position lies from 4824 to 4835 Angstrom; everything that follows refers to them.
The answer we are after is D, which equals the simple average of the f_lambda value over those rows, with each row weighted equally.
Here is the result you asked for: 23.5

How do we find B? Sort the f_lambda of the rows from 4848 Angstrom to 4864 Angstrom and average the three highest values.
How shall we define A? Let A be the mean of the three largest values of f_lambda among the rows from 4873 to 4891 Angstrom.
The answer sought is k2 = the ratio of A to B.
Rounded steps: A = 22.7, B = 22.2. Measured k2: 1.023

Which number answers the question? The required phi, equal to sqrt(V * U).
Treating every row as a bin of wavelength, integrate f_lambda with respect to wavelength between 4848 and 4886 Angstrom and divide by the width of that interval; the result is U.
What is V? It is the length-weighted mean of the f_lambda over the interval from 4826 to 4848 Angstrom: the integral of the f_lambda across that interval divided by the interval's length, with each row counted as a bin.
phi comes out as 22.6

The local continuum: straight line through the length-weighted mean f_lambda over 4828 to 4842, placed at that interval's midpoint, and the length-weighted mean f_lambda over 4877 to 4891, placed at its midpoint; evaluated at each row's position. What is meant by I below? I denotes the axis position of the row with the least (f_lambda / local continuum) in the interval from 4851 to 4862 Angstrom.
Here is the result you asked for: 4860.65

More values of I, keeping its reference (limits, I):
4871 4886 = 4871.86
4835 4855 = 4853.94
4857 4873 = 4865.13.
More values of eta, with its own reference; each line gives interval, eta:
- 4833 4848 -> 0.000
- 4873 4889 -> -0.011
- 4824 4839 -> 0.000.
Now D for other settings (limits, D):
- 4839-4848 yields 23.3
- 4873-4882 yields 21.9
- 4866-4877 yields 21.3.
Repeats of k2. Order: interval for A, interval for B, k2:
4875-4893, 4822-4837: 0.969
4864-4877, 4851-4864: 0.982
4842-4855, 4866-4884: 1.036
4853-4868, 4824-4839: 0.918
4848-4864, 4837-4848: 0.953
